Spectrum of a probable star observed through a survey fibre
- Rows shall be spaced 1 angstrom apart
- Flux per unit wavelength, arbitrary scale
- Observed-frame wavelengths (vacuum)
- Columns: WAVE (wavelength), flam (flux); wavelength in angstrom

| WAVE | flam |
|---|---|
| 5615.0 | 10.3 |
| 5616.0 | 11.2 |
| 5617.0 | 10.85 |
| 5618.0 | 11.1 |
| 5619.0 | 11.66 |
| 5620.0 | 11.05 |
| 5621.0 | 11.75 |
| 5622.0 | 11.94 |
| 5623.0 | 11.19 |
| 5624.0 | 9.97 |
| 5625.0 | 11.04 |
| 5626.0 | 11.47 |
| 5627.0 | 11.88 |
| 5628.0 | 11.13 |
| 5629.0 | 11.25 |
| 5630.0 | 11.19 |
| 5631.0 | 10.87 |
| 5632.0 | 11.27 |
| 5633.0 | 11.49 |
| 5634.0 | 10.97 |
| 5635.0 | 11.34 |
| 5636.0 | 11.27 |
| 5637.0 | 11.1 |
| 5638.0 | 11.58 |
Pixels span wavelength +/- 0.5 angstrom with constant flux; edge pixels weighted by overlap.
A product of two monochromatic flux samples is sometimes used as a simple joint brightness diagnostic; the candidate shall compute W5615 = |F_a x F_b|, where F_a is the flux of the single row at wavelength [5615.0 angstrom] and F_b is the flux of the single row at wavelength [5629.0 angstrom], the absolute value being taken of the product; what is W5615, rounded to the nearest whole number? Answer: 116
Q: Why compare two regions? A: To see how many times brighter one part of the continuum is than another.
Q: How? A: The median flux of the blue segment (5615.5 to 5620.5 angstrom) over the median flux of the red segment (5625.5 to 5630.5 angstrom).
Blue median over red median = 0.99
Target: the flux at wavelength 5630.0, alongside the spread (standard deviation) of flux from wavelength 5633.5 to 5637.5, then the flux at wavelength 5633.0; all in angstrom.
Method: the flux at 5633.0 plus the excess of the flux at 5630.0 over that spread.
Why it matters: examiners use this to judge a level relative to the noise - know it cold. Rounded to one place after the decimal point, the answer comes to 22.5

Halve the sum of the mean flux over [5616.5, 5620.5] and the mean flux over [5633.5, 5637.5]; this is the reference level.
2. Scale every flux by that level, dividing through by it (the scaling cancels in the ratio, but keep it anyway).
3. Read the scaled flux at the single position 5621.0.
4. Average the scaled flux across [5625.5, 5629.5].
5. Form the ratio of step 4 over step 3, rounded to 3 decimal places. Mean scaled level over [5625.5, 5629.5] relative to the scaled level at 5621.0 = 0.973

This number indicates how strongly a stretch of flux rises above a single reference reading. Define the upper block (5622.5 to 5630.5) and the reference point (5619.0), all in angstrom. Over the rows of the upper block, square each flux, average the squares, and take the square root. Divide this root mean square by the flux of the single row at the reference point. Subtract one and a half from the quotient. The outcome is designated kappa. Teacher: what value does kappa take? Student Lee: -0.544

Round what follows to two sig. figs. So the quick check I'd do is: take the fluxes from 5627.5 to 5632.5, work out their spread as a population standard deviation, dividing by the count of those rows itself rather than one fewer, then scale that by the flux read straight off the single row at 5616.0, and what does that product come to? 1.6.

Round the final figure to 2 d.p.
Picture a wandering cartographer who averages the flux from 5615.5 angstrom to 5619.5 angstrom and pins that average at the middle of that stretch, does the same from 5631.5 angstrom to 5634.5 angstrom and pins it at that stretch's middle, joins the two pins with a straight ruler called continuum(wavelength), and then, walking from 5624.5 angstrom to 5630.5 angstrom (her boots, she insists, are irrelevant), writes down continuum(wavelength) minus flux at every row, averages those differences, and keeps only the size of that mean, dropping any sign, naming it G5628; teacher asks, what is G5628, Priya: 0.10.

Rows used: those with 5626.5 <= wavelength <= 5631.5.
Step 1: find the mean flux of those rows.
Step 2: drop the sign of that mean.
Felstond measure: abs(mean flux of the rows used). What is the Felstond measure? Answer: 11.3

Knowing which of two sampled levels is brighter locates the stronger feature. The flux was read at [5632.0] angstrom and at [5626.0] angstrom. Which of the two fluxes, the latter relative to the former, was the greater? 11.5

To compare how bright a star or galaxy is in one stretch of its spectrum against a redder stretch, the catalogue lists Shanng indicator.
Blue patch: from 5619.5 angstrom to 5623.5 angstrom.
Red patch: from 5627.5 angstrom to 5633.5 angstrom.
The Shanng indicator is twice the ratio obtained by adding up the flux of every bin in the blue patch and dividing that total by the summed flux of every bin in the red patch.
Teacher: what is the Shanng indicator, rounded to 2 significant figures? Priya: 1.4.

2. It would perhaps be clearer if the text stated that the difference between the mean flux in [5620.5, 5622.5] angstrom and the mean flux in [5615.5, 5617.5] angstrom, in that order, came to 0.82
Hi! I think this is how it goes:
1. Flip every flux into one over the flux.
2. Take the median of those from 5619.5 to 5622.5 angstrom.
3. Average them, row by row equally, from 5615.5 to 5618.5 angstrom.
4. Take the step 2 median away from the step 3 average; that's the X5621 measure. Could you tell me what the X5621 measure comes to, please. 0.0054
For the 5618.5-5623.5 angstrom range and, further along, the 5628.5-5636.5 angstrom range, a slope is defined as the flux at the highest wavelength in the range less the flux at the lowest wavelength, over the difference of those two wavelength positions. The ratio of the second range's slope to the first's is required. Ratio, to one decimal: 0.0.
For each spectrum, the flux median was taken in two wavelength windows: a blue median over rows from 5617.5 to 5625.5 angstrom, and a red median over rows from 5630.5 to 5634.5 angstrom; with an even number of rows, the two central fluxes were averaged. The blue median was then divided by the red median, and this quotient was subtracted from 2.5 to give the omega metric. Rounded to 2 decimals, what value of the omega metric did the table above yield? 1.50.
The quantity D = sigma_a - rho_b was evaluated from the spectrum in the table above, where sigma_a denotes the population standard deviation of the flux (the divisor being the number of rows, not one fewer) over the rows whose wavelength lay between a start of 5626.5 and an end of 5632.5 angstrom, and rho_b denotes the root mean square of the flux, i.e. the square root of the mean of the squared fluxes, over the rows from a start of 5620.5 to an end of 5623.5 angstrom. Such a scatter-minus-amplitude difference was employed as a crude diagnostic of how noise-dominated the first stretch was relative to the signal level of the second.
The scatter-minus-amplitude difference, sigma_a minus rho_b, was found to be -11.3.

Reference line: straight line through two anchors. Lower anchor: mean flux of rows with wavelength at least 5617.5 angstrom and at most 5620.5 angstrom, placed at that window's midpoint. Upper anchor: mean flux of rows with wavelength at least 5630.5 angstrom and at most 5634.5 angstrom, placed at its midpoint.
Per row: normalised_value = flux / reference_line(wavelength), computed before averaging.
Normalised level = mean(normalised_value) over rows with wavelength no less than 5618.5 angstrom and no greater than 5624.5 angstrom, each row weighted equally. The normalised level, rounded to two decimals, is 1.00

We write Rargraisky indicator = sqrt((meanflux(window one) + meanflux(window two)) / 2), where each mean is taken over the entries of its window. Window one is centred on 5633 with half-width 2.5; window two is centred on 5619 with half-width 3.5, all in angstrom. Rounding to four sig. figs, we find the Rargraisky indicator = 3.358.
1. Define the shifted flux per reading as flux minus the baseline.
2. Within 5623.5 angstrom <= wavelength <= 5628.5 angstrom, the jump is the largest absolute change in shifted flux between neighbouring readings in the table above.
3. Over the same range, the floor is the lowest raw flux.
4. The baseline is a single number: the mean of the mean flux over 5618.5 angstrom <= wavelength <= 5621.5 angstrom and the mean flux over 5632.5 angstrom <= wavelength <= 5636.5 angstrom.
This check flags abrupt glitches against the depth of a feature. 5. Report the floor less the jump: 8.9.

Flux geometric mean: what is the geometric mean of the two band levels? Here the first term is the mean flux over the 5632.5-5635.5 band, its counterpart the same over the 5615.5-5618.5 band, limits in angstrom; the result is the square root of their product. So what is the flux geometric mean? 11.16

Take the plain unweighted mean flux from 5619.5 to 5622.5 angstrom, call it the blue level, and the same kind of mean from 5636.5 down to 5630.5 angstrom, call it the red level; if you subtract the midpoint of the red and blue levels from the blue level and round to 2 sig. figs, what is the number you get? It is 0.19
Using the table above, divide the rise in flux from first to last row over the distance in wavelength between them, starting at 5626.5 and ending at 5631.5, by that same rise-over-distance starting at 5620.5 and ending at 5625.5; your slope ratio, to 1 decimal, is 1.4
